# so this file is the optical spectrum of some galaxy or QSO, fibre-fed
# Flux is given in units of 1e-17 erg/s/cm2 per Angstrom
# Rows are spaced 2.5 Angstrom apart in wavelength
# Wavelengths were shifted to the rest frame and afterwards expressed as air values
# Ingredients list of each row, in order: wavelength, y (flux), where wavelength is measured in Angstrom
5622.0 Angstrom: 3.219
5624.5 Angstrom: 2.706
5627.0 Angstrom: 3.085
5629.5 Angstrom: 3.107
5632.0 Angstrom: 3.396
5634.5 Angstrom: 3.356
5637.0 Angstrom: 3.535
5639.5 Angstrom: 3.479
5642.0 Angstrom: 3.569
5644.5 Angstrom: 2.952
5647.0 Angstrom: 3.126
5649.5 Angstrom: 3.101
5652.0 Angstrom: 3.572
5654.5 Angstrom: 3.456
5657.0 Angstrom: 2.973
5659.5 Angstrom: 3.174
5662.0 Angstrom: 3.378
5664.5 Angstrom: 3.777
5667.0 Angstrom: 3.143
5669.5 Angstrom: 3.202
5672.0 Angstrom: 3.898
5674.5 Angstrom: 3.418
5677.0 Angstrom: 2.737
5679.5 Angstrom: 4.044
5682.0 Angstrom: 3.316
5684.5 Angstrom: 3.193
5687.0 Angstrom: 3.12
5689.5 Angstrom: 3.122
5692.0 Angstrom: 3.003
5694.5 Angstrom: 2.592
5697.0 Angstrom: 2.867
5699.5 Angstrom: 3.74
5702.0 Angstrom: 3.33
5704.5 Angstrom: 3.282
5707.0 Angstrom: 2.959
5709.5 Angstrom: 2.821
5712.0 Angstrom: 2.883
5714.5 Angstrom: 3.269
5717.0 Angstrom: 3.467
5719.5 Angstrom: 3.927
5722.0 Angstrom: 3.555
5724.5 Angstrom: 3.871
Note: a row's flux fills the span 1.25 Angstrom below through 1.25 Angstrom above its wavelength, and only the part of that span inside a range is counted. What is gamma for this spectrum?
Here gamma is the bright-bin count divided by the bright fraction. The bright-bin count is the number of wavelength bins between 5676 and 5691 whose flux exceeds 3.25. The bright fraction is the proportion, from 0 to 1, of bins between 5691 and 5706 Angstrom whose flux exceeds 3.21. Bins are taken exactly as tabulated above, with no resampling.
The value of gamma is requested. 4.0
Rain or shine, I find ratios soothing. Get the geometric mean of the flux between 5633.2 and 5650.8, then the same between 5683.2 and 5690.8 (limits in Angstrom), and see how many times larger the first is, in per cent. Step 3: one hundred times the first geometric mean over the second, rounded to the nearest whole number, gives 105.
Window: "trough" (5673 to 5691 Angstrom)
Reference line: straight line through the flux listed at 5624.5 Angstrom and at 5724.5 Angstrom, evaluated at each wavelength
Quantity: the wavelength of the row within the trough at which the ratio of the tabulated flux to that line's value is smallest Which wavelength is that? 5677.0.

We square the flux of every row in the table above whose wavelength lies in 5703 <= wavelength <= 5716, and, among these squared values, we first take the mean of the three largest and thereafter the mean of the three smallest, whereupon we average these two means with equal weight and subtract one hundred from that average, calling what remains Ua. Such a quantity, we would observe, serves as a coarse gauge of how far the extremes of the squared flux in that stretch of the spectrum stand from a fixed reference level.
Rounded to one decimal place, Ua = -90.8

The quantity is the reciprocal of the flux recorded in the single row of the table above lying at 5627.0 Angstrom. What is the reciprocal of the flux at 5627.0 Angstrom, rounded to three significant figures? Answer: 0.324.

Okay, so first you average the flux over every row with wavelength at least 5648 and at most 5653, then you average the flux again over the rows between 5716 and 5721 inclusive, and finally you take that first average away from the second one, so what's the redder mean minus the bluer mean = 0.4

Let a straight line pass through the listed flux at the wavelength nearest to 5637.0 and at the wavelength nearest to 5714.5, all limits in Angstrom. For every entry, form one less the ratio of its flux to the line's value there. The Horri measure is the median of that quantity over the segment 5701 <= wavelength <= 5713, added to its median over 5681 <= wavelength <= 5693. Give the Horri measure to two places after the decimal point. 0.17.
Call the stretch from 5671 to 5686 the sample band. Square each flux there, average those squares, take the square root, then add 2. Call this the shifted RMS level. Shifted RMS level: 5.46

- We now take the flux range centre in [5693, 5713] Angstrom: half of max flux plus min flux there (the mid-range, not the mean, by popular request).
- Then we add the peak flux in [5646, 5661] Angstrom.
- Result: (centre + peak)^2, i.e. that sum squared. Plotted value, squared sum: 45.4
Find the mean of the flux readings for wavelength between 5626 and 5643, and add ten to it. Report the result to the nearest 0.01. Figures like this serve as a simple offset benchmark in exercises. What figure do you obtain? 13.36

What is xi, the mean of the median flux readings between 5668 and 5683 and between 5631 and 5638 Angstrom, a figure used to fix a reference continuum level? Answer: 3.38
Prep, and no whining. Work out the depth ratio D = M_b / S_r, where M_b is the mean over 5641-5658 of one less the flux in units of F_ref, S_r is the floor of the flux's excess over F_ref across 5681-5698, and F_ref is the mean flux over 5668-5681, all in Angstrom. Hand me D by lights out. -0.07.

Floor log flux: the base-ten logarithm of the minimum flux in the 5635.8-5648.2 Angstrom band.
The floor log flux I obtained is 0.470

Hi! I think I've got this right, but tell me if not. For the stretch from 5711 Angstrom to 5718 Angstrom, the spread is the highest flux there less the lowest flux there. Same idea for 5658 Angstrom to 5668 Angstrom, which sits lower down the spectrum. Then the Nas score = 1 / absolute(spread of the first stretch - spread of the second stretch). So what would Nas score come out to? 20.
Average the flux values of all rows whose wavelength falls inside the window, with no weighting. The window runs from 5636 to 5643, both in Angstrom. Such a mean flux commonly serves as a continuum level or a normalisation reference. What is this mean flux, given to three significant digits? 3.53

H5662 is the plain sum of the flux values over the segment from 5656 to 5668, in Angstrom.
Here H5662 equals 16.4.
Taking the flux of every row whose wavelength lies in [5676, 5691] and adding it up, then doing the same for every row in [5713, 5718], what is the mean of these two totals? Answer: 13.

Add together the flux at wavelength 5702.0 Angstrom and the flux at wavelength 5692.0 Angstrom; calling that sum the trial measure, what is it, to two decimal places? 6.33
